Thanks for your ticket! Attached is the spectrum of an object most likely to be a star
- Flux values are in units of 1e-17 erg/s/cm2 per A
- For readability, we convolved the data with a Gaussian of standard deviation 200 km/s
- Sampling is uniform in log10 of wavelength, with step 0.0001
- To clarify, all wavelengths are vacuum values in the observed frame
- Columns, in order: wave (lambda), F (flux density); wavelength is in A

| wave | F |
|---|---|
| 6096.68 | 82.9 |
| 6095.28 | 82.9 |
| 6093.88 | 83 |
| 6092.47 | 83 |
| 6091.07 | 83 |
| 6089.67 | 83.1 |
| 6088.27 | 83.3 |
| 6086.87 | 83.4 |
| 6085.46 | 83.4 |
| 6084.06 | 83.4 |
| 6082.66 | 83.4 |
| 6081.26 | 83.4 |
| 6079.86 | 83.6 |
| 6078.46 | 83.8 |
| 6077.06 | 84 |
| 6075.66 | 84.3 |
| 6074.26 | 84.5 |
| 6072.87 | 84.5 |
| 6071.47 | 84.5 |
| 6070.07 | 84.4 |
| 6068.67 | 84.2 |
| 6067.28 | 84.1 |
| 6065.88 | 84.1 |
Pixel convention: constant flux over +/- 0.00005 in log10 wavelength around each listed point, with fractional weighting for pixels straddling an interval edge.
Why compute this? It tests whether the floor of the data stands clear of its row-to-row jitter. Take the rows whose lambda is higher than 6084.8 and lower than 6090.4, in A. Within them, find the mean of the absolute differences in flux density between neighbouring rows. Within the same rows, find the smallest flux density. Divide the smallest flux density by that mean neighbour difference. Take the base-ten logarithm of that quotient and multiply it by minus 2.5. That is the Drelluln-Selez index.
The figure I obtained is -7.3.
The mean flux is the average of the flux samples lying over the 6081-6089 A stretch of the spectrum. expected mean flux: 83.4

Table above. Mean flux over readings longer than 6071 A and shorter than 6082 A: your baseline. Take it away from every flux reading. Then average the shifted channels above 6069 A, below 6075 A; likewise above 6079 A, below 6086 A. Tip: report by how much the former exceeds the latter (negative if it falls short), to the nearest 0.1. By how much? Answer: 1.0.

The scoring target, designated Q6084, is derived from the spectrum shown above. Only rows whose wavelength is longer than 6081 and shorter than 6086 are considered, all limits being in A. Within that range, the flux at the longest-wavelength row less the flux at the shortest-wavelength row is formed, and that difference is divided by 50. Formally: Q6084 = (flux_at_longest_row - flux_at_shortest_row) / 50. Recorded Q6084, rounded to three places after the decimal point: 0.000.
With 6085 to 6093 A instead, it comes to -0.008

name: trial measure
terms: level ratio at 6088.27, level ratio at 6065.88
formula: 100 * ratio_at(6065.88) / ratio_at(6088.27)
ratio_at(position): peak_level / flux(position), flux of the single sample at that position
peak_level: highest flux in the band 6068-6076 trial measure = 99.05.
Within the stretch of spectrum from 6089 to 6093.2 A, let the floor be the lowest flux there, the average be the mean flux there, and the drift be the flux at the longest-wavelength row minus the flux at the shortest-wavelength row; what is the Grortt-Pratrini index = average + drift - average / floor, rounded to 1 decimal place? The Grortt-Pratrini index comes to 81.9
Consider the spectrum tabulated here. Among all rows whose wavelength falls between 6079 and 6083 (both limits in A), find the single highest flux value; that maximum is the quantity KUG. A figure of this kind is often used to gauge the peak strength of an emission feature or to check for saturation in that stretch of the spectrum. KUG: 83.6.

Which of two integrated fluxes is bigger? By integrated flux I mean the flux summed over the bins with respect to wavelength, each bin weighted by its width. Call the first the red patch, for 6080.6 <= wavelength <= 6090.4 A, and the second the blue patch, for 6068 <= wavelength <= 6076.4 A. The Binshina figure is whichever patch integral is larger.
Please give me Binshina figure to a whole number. 817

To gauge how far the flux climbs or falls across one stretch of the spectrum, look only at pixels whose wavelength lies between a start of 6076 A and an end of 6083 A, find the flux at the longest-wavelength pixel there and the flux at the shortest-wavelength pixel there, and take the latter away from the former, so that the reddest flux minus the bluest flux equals -0.6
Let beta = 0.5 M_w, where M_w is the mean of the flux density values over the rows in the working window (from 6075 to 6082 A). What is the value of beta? 41.9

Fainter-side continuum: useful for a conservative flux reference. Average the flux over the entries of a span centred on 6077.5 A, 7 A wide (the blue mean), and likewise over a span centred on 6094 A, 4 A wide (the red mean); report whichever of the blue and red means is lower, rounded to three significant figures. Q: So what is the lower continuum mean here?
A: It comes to 83.0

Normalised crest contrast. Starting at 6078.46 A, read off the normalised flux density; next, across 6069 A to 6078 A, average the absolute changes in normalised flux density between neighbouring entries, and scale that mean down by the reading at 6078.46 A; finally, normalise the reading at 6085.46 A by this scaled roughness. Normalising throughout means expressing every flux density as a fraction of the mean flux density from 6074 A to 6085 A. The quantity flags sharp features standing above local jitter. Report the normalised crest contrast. 695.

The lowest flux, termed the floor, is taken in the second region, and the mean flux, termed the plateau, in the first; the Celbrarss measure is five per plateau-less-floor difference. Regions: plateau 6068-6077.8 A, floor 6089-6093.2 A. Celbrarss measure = 3.7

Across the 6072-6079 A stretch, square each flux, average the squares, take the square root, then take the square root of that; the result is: 9.18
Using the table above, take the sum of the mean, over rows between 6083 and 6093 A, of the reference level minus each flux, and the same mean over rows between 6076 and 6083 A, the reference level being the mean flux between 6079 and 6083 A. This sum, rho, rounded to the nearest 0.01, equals 0.06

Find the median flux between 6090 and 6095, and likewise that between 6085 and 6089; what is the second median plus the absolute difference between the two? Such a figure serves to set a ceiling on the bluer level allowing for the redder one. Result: 83.8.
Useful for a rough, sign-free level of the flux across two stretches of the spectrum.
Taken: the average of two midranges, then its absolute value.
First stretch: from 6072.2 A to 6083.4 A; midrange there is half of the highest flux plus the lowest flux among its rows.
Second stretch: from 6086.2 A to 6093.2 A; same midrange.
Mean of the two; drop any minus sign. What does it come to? 83.6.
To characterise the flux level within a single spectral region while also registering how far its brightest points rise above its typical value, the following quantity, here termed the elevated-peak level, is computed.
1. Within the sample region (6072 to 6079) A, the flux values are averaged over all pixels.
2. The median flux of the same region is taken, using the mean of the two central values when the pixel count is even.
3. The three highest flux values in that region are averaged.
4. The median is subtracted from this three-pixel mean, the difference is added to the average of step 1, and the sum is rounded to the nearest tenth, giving 84.4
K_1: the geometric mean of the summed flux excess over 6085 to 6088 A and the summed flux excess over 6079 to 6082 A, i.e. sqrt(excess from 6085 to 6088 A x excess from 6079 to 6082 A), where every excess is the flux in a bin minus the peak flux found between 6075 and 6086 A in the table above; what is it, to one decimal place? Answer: 1.7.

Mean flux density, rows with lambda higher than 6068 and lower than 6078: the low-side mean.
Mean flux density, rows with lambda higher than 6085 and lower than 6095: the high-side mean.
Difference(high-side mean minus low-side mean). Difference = -1.2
